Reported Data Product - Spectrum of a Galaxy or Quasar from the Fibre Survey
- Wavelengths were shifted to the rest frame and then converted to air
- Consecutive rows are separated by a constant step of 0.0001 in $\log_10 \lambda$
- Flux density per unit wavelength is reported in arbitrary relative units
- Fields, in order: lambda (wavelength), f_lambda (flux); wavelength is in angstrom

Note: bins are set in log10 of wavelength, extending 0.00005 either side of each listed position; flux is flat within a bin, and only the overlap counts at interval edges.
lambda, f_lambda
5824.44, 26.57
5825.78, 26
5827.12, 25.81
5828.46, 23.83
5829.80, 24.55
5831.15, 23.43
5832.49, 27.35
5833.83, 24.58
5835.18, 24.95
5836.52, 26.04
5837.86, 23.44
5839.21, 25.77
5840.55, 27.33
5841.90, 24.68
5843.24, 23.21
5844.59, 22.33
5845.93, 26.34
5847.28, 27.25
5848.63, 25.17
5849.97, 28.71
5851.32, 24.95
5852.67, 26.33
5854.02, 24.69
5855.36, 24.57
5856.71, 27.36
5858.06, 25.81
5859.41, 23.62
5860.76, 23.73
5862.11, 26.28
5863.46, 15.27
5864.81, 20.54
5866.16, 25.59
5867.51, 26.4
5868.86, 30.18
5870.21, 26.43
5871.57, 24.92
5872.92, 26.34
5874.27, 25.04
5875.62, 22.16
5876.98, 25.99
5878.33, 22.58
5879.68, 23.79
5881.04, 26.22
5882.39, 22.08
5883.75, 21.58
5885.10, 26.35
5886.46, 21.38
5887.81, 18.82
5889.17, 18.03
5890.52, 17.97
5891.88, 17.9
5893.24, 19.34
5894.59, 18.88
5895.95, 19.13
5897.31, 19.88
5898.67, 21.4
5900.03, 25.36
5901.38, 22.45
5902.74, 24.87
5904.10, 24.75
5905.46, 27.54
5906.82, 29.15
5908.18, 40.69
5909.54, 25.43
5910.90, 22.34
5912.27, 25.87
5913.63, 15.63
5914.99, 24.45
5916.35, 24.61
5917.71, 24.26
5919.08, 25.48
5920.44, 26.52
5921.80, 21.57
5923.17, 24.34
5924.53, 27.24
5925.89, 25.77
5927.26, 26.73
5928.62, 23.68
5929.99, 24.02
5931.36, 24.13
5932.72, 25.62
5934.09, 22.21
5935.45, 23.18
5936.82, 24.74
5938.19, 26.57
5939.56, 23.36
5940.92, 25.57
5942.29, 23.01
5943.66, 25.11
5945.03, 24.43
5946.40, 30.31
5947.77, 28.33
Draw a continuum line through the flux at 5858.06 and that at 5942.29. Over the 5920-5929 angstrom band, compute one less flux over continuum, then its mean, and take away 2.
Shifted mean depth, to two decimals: -2.06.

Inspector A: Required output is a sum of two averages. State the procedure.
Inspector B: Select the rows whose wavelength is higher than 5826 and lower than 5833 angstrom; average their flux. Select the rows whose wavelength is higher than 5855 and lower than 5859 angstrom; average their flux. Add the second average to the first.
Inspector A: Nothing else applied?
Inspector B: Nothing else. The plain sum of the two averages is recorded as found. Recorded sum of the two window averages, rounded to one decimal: 50.9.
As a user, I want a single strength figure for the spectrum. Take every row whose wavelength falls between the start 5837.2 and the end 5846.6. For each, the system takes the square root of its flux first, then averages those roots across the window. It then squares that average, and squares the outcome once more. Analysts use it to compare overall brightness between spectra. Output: 610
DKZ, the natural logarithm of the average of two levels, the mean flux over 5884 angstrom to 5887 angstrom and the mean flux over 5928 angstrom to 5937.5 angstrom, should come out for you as 3.17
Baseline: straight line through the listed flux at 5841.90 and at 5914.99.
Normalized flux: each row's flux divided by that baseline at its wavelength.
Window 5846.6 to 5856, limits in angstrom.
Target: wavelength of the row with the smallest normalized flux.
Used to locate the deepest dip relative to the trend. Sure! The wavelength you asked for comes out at 5855.36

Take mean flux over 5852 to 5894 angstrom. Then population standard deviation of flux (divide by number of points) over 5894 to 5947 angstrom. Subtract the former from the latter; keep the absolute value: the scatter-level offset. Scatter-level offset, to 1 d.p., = 19.7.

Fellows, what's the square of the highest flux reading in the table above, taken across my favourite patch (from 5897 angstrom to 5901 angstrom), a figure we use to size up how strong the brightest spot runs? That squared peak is 643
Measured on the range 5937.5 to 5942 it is 706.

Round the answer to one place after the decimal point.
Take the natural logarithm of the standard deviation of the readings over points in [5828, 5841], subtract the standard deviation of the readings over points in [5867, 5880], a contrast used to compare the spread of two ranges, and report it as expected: -1.9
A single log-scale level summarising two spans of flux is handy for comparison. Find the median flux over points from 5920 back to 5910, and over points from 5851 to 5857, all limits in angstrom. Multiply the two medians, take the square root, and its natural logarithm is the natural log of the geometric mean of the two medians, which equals 3.207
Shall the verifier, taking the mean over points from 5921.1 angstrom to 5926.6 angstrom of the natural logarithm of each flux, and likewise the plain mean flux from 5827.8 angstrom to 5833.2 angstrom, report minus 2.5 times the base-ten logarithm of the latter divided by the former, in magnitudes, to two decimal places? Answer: -2.22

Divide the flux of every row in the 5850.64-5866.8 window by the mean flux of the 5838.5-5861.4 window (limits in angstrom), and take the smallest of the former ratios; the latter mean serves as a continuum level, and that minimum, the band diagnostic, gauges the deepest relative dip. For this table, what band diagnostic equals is 0.601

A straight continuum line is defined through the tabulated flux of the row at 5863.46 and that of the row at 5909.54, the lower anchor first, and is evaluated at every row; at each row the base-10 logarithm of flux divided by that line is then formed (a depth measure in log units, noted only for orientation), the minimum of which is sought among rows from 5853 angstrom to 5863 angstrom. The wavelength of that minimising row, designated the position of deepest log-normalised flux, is 5860.76 angstrom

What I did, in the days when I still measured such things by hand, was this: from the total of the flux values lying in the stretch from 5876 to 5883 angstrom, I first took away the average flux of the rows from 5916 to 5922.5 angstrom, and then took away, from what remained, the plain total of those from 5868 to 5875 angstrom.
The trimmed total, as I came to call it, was -37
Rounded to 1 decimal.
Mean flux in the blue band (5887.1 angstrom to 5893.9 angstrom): 18.4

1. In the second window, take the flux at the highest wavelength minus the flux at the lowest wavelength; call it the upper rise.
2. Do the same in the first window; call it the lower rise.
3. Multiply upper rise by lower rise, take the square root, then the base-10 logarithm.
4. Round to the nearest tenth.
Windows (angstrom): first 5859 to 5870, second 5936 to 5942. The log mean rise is 0.4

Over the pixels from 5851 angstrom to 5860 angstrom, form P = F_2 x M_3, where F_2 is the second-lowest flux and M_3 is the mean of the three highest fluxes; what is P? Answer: 651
